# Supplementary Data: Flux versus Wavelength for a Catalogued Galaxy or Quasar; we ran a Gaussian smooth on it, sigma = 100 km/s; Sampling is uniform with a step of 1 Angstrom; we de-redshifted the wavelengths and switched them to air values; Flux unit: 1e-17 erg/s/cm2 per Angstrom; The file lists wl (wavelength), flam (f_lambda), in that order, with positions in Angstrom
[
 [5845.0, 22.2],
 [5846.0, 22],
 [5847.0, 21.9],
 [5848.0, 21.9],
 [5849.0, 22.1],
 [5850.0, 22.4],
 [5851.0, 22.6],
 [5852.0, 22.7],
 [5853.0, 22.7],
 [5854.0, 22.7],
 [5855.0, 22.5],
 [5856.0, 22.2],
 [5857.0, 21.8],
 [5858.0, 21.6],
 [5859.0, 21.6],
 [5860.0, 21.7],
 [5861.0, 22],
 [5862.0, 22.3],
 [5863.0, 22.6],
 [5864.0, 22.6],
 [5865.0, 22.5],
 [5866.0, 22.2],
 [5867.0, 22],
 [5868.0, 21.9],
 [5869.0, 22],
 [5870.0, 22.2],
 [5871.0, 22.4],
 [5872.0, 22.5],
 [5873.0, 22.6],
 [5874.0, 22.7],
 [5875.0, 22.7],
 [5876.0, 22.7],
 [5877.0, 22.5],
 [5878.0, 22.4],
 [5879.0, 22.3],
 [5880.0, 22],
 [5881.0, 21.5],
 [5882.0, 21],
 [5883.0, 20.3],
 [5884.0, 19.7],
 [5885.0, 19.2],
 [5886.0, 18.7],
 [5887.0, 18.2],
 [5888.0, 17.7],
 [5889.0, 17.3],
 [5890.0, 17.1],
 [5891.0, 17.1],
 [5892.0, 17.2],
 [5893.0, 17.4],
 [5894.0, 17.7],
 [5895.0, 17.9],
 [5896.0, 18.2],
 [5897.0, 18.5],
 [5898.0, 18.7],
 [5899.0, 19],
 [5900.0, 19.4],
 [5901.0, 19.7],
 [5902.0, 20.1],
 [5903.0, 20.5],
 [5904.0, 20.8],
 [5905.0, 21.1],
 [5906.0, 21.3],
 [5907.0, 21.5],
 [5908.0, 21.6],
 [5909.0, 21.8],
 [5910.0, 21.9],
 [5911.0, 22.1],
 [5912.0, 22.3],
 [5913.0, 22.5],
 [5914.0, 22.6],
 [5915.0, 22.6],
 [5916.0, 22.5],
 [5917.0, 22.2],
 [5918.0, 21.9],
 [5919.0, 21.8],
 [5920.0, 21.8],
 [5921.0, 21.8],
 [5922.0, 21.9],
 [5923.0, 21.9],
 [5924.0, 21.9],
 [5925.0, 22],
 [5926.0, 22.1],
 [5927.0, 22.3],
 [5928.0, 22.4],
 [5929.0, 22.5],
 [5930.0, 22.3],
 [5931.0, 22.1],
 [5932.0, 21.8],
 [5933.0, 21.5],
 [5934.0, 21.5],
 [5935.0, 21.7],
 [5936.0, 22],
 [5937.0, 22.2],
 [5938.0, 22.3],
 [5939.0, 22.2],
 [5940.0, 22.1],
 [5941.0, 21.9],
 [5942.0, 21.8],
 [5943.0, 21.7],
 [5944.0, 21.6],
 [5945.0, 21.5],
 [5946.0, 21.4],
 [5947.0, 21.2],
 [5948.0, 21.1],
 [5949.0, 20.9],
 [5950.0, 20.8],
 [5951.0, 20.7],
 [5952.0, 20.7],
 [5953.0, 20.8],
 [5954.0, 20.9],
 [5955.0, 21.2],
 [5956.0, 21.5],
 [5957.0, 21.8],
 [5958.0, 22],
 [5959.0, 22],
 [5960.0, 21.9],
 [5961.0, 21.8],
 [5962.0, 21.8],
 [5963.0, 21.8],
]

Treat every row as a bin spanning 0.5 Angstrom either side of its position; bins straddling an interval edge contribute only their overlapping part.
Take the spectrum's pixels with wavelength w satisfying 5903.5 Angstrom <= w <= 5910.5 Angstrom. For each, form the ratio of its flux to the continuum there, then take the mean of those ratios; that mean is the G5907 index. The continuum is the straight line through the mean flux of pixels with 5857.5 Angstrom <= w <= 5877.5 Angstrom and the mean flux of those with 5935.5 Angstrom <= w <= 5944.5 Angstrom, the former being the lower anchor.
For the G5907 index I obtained 0.97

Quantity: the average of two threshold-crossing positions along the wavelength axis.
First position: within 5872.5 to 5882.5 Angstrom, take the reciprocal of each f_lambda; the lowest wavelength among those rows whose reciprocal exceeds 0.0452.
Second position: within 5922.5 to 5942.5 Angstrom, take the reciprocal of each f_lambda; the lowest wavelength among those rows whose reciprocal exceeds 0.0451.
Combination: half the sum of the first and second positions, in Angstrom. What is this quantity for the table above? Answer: 5901.5 Angstrom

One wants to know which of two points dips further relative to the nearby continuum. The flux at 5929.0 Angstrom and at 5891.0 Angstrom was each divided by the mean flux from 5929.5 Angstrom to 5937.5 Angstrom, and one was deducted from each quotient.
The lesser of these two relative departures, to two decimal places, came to -0.22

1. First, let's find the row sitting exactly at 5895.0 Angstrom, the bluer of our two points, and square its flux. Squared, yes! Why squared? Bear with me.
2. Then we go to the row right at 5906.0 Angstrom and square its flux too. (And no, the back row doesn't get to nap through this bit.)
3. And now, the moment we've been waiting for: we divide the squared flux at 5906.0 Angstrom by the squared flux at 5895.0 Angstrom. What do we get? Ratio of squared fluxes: 1.4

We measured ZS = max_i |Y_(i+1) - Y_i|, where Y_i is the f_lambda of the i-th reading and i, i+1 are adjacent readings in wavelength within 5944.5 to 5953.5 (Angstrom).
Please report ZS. 0.20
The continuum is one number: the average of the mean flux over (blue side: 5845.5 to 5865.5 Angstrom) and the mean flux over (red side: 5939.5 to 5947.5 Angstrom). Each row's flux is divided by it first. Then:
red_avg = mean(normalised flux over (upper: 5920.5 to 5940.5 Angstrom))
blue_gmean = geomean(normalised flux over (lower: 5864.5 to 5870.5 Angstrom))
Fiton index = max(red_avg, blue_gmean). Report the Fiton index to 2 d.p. 1.01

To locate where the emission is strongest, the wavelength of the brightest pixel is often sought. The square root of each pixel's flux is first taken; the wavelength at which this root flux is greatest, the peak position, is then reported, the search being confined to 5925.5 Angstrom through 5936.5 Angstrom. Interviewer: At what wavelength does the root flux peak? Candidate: 5929.0 Angstrom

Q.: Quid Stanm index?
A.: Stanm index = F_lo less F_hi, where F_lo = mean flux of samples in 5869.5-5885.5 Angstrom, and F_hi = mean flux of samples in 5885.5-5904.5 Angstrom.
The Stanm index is 3.3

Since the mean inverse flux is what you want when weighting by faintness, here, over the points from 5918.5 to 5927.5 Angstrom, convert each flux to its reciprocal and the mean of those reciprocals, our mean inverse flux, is 0.0456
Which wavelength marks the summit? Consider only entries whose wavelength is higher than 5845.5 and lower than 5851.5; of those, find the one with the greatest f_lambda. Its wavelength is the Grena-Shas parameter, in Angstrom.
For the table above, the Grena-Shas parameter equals 5851.0 Angstrom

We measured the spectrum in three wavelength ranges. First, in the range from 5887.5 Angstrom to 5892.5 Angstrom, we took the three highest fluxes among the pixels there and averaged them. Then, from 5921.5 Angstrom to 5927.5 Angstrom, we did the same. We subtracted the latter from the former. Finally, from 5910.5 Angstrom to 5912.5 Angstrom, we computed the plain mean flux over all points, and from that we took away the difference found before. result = 26.9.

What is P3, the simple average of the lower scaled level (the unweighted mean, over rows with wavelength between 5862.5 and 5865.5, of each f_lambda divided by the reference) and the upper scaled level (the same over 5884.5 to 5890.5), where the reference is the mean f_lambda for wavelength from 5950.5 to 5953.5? 0.98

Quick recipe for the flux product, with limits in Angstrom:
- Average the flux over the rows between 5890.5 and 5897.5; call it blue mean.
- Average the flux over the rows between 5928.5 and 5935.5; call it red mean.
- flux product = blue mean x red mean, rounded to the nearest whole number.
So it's 388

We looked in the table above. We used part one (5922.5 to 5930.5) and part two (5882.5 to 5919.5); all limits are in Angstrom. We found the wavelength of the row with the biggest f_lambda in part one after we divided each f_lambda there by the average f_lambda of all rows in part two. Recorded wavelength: 5929.0 Angstrom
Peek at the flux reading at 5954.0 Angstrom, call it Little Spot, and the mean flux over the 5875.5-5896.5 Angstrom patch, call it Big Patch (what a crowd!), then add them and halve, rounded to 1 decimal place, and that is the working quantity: 20.2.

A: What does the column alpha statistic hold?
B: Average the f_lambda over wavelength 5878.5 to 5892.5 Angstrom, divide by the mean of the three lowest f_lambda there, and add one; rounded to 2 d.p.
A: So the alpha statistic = 2.12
